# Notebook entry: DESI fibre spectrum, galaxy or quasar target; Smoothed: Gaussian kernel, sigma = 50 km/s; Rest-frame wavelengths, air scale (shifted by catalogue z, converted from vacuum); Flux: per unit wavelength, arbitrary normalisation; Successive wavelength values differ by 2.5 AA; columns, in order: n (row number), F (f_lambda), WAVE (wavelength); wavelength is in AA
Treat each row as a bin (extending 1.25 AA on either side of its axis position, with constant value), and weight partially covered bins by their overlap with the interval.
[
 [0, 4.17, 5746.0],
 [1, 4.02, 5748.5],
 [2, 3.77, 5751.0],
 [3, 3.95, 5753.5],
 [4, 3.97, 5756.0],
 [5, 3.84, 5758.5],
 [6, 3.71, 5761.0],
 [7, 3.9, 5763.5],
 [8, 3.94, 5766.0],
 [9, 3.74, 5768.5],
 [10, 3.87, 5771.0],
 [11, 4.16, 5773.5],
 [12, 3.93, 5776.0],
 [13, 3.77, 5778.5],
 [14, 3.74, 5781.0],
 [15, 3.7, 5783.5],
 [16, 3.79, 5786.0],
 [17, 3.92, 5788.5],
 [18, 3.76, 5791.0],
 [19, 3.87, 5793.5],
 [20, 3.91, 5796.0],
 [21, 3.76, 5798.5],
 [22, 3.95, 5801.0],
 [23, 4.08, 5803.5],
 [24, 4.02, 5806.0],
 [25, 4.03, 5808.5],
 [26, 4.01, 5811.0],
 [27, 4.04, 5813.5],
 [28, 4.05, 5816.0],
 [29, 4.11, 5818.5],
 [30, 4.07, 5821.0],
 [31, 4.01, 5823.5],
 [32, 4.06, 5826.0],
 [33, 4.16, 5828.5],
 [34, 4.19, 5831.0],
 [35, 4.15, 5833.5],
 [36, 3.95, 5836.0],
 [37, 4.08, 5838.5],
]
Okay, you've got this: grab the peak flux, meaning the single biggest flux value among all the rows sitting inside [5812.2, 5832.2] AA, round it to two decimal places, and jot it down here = 4.19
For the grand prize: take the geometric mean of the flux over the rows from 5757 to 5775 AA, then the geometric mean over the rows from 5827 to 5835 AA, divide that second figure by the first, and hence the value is 1.07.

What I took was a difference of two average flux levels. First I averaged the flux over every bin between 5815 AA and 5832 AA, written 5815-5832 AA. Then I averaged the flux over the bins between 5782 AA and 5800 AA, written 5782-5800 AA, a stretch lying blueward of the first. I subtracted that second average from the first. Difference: 0.28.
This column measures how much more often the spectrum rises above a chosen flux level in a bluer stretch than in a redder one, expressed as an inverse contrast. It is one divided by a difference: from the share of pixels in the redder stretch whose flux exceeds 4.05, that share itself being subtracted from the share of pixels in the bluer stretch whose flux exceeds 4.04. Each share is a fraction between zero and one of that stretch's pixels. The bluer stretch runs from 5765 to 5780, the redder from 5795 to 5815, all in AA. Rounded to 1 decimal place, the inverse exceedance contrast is 24.0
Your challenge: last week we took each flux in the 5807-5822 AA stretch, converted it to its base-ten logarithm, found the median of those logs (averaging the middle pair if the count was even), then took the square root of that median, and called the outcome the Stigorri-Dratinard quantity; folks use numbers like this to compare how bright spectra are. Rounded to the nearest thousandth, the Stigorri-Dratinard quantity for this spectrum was 0.779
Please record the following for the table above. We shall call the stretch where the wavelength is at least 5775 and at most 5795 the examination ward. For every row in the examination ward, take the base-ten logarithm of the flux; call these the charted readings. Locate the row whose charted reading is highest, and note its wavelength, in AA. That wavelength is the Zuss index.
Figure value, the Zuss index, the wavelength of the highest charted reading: 5776.0 AA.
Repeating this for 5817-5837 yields 5831.0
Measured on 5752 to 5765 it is 5756.0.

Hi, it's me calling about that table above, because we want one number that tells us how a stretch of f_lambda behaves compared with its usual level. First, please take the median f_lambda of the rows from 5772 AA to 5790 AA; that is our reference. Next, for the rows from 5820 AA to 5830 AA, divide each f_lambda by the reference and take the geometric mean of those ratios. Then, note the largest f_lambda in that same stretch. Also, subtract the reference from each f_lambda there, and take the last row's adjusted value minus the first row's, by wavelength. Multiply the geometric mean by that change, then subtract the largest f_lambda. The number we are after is -4.06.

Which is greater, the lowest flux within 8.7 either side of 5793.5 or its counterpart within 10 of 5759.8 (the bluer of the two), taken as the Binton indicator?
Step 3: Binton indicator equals 3.76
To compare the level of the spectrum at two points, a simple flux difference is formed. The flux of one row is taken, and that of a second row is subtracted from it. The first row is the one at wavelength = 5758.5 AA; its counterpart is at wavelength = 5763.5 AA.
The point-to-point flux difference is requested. -0.06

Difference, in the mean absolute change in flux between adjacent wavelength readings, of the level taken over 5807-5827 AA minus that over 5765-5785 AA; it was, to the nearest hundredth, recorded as -0.12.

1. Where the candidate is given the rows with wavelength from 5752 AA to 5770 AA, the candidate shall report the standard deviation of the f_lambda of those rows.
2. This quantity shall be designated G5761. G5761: 0.10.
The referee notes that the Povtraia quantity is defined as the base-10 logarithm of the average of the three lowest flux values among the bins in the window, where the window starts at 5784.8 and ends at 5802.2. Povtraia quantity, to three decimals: 0.576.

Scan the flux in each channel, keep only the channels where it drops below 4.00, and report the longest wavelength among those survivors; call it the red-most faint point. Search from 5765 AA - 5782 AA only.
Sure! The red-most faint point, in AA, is 5781.0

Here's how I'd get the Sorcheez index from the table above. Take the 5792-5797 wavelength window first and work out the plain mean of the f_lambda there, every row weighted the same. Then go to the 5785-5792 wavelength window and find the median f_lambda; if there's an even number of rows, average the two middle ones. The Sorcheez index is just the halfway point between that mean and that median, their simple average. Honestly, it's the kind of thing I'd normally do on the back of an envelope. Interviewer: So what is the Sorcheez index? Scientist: 3.84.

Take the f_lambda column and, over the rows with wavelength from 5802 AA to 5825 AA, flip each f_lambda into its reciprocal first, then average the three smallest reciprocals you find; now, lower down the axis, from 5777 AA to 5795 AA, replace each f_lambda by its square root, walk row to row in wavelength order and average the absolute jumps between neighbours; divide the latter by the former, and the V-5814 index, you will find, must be 0.10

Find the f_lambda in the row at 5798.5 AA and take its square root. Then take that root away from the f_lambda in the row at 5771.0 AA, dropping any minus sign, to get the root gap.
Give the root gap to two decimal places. 1.93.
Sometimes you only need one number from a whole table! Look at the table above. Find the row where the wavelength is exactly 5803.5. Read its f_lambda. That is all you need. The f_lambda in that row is 4.08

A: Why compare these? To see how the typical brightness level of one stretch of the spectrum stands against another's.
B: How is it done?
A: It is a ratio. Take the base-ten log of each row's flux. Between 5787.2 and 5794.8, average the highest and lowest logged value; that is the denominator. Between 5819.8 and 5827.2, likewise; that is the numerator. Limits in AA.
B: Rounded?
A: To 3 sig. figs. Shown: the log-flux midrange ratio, 1.04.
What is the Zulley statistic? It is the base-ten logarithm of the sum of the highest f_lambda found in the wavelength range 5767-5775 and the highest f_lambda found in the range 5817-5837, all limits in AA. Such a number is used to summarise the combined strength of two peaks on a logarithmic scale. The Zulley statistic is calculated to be 0.922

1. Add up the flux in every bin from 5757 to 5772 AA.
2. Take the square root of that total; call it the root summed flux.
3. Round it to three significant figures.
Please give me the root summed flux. 4.80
